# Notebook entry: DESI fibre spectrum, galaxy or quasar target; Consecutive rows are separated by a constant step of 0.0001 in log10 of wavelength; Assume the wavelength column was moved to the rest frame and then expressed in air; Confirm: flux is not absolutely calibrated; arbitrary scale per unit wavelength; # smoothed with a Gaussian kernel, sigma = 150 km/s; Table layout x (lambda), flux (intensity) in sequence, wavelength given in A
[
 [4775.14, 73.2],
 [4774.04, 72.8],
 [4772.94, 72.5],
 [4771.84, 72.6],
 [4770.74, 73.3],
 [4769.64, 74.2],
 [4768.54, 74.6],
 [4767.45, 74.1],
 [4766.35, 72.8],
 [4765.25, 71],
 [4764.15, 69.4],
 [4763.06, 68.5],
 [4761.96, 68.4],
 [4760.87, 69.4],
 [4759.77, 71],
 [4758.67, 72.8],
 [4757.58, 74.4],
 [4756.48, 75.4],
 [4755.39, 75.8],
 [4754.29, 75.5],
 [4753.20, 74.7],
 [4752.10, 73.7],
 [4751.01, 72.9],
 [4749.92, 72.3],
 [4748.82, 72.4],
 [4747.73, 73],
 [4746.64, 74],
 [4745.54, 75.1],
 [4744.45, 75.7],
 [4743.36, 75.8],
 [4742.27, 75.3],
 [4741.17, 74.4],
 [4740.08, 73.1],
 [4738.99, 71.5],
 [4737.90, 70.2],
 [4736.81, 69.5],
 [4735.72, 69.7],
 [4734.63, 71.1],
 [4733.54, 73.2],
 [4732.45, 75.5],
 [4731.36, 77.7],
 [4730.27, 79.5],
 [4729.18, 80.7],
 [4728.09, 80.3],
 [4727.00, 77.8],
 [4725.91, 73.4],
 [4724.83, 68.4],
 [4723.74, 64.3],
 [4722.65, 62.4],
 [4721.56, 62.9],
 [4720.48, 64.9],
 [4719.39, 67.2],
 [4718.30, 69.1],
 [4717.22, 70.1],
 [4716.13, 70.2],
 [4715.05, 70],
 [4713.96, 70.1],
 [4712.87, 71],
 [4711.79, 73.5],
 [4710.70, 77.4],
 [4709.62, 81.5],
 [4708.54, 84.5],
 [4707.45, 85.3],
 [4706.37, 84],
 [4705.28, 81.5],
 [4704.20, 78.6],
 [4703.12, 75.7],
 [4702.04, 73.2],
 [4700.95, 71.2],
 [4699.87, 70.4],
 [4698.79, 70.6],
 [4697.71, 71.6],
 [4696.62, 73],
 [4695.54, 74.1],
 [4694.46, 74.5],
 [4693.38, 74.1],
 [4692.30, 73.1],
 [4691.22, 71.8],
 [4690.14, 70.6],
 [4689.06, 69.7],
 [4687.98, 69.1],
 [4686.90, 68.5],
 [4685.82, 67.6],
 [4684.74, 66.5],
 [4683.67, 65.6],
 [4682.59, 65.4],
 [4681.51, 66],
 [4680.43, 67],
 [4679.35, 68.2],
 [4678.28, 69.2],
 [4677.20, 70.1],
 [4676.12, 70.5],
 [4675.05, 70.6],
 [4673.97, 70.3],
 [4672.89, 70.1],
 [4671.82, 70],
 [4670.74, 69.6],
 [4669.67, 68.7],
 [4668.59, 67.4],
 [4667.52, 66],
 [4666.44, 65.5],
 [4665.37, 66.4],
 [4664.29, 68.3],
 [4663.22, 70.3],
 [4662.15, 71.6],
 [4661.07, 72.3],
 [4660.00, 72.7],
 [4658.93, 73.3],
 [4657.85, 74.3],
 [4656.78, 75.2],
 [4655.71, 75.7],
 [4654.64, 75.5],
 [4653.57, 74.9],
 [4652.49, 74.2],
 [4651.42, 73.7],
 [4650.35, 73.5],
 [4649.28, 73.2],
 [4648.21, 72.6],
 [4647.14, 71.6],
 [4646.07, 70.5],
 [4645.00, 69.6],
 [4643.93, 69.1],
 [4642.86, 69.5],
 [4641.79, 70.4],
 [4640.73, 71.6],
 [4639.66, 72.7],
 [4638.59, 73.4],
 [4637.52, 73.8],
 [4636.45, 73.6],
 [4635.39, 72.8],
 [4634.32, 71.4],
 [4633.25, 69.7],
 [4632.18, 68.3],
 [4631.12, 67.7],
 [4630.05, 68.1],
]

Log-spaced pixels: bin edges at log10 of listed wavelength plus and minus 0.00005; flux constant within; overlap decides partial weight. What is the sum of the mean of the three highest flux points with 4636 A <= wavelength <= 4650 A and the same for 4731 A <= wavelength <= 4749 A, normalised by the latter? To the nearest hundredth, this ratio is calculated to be 1.96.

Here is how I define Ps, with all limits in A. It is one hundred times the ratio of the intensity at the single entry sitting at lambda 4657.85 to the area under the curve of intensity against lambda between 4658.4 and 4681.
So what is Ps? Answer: 4.7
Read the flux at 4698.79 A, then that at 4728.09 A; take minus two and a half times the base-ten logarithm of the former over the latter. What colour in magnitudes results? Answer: 0.14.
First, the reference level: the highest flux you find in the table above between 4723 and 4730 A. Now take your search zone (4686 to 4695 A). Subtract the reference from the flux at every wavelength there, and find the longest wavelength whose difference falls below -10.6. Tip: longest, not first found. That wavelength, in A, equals 4689.06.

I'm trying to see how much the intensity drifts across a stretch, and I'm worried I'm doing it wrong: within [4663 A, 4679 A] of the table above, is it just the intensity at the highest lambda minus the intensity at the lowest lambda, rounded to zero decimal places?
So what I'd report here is -1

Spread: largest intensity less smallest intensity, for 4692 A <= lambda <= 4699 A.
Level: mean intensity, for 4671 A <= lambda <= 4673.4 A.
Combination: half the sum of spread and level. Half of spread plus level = 37.0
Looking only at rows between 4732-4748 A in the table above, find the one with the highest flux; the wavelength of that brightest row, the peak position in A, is 4743.36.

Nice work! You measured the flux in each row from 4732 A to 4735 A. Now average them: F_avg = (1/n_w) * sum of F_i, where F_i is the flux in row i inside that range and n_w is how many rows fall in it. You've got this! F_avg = 73.3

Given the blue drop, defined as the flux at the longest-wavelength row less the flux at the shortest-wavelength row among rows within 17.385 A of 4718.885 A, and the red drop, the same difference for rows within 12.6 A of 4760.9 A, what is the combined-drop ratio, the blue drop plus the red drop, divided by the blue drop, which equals 0.97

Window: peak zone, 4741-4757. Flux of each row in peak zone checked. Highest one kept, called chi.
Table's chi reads 75.8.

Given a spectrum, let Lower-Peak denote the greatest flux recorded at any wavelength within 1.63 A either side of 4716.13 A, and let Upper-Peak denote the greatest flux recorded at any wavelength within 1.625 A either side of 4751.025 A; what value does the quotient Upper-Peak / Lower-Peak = 1.05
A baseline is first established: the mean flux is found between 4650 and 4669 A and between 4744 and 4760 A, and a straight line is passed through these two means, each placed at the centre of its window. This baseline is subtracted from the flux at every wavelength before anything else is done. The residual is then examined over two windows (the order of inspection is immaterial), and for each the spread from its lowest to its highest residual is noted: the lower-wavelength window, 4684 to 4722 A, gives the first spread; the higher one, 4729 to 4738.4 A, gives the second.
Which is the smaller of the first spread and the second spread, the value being 11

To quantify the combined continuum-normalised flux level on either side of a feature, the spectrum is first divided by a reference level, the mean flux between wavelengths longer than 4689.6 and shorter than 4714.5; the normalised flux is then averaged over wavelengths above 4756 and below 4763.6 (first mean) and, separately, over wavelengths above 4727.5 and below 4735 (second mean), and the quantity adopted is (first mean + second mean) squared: 3.88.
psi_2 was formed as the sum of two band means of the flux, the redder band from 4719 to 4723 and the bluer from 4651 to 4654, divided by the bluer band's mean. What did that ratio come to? 1.87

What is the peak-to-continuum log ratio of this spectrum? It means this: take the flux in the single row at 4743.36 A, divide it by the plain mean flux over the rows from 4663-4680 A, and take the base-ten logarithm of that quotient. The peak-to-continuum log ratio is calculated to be 0.04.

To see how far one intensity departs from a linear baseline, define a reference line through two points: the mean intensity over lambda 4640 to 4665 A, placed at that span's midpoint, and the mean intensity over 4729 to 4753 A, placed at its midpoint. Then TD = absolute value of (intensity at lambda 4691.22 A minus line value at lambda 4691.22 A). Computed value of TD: 1.2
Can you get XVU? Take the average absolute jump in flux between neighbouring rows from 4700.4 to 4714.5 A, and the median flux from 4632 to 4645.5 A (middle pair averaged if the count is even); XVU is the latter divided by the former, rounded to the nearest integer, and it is 29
